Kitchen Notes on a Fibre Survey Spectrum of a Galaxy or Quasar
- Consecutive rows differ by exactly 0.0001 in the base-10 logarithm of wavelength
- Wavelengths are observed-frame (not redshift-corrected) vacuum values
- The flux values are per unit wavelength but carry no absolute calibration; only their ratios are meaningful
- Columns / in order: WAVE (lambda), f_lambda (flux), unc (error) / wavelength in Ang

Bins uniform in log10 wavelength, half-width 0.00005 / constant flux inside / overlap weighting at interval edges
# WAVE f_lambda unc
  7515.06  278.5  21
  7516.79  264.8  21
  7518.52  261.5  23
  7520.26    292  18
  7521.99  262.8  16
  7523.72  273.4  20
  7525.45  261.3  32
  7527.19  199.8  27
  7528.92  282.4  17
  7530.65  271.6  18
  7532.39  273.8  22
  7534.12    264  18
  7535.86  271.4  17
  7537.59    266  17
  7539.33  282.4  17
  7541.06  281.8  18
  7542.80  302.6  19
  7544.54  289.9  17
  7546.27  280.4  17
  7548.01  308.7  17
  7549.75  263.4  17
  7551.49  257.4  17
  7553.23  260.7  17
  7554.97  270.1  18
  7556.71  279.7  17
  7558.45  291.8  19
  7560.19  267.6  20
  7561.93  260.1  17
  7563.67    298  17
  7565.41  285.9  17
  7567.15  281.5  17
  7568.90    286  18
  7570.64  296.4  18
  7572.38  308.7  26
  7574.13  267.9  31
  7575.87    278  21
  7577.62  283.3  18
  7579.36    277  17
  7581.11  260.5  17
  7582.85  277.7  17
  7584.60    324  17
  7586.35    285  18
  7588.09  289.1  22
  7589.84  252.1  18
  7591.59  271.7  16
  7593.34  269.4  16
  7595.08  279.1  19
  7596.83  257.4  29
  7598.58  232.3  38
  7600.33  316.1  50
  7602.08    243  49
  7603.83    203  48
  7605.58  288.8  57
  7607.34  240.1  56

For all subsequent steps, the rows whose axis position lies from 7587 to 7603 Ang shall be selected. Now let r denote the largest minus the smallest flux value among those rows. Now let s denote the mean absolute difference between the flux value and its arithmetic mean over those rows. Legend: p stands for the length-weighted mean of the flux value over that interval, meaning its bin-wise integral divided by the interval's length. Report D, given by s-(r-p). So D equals 203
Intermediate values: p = 268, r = 84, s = 19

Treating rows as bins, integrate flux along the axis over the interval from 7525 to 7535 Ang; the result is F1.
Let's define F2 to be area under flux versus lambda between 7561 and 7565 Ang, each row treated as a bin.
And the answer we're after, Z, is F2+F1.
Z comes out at 3706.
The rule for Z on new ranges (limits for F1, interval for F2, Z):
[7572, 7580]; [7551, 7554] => 3029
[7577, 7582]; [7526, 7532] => 2887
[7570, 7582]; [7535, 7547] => 6765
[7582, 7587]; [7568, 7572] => 2651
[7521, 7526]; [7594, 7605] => 4157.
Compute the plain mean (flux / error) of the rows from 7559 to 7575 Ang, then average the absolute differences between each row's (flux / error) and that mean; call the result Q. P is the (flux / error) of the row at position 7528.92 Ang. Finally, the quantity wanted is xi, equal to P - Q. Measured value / 14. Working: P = 16.6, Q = 2.3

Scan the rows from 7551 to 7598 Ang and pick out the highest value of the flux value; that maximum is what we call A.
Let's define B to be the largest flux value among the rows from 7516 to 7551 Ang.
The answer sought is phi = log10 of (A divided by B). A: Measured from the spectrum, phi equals 0.02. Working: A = 324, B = 308.7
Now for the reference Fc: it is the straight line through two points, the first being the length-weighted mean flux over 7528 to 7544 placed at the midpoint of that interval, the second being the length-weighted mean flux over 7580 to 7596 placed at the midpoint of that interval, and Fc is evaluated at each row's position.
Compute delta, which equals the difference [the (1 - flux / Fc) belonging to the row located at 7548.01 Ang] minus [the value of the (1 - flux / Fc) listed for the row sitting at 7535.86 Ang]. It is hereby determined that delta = -0.13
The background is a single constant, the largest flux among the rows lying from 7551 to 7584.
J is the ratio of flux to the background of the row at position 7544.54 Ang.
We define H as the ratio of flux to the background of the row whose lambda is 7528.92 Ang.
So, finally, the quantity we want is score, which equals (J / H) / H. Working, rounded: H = 0.91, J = 0.94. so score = 1.12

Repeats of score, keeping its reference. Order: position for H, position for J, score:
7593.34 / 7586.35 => 1.21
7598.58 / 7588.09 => 1.65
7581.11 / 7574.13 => 1.22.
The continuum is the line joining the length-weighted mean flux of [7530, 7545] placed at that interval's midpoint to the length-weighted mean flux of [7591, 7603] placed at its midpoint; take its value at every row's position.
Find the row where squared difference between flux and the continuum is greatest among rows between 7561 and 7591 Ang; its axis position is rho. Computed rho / 7584.60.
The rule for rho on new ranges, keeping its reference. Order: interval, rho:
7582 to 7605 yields 7603.83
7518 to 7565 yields 7527.19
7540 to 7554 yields 7548.01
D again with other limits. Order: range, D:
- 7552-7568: 250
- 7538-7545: 274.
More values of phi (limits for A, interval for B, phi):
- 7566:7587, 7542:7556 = 0.02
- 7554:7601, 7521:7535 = 0.06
